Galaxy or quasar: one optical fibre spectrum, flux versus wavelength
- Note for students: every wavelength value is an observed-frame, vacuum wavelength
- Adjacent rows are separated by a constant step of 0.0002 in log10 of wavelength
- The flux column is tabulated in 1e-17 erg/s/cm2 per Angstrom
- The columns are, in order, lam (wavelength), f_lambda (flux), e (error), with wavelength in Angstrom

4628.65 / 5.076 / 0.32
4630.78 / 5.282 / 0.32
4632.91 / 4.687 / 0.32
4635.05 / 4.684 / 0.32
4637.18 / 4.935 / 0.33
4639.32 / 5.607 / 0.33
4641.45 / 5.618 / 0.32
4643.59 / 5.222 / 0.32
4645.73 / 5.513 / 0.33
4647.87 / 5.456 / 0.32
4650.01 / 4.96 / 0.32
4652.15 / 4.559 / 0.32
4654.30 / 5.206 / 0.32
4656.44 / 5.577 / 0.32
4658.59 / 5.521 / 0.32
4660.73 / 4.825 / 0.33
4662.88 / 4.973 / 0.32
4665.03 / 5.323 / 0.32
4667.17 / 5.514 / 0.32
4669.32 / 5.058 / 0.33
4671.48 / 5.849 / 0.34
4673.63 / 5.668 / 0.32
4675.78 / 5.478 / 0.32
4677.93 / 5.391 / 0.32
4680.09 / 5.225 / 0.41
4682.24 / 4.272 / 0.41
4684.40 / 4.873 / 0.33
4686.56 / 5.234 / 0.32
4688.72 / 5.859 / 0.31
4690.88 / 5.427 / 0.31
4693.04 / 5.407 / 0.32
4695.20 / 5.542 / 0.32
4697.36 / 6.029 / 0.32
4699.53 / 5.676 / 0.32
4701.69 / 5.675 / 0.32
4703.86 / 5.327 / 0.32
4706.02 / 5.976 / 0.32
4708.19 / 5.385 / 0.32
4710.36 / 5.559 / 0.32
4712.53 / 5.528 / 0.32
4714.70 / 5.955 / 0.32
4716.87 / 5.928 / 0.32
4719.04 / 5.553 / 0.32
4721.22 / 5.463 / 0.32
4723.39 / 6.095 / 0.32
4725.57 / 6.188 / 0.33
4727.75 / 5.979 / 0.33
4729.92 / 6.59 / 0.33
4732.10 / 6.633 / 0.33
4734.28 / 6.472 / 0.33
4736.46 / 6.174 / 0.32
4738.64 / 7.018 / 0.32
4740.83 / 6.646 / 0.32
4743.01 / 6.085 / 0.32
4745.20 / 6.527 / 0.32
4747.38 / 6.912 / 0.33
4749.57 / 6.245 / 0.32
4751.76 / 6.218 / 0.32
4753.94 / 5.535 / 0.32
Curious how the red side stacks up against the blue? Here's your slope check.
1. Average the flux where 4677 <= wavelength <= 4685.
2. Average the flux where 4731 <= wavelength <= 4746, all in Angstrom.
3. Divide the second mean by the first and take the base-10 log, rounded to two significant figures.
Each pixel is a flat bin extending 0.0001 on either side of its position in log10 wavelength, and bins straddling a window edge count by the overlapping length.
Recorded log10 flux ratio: 0.12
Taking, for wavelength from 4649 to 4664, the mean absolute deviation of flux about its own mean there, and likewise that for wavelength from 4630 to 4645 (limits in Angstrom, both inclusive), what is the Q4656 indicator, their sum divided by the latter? 1.9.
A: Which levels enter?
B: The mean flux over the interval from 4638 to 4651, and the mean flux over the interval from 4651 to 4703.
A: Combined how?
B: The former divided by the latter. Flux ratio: 1.01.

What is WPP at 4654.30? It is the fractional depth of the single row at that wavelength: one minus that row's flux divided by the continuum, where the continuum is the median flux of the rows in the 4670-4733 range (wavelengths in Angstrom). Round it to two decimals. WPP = 0.06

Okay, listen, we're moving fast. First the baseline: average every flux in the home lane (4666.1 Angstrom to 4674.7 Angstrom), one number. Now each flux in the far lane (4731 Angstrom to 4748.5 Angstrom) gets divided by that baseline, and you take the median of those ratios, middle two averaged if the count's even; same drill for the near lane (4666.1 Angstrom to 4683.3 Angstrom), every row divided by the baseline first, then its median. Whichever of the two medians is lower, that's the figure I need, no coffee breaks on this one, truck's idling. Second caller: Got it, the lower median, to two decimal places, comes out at 0.98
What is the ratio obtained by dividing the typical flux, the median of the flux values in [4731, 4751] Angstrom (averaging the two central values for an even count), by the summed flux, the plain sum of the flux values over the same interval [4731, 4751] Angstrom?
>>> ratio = 0.111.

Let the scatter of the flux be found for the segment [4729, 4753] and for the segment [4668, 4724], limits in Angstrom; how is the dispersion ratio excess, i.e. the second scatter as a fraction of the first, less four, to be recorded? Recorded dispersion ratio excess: -2.7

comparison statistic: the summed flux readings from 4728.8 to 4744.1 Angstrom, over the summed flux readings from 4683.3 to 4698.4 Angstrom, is 1.19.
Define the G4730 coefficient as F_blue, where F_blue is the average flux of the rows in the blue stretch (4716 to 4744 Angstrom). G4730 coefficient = 6.2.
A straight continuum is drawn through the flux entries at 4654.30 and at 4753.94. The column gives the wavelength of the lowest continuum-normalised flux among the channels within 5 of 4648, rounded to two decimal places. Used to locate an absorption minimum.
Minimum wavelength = 4652.15 Angstrom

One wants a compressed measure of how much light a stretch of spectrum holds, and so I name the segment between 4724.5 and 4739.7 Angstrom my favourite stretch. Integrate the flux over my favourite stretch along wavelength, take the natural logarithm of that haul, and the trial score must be 4.6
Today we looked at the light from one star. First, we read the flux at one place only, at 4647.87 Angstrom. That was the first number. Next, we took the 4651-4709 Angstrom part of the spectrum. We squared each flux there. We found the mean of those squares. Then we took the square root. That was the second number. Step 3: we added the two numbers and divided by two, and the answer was 5.42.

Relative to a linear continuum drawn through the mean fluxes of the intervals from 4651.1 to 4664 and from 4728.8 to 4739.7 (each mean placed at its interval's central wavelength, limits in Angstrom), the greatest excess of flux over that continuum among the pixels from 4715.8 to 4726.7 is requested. -0.22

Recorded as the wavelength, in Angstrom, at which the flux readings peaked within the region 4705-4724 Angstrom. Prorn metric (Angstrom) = 4723.39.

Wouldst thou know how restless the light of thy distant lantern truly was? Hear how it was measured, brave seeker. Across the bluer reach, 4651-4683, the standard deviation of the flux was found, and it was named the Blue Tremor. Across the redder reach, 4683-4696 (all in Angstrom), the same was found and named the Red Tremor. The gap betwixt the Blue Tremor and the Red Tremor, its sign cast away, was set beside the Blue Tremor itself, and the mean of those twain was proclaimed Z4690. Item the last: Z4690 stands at 0.27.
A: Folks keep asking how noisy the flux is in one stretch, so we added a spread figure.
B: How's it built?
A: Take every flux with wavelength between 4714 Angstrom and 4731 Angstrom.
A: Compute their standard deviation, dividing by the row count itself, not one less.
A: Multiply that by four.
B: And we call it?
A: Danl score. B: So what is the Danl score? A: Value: 1.3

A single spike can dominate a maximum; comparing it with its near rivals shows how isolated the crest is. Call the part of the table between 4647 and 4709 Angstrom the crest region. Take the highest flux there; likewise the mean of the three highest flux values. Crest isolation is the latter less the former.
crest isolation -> -0.07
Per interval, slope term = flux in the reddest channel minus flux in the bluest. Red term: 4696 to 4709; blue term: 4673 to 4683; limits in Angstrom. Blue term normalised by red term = 2.2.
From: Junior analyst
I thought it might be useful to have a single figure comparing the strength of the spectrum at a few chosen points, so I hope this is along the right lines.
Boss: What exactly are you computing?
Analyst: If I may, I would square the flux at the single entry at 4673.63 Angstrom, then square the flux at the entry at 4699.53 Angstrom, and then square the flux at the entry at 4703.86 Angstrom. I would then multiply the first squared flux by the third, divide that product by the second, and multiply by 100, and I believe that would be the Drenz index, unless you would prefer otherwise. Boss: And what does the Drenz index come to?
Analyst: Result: 2830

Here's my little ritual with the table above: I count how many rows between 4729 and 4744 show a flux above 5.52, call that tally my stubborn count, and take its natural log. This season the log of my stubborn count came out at 1.9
